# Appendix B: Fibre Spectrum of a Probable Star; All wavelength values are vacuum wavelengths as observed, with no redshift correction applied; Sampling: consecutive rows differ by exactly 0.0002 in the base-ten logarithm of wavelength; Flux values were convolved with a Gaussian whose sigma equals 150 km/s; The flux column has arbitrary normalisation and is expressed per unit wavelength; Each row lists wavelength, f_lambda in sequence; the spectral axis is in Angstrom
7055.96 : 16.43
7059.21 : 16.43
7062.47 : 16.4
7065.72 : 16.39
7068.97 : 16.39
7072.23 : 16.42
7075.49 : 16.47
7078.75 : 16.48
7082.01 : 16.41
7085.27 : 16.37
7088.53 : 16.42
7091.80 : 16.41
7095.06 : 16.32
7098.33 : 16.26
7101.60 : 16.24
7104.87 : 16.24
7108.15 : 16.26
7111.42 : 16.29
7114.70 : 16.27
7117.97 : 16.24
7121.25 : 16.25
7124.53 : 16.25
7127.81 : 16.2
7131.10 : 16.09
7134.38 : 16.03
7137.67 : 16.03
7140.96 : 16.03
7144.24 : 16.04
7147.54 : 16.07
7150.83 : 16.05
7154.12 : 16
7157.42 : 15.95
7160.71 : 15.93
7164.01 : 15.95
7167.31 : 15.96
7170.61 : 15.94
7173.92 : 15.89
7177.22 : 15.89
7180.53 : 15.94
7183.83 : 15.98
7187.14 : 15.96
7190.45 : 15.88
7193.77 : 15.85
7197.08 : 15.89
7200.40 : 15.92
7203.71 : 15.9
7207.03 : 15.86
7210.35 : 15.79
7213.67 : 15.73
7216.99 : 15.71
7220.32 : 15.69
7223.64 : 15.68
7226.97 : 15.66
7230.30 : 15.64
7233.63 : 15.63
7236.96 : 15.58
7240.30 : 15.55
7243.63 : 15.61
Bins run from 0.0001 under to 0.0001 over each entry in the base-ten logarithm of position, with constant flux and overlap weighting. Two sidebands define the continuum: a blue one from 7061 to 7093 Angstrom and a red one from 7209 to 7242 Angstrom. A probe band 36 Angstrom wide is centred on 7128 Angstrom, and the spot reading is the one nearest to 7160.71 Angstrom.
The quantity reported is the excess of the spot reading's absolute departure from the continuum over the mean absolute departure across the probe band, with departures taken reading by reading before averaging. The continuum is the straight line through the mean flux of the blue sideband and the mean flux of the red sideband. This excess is 0.01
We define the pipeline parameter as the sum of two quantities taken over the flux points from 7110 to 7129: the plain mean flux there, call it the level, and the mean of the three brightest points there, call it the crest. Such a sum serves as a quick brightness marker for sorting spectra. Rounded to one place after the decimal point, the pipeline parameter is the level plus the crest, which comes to 32.5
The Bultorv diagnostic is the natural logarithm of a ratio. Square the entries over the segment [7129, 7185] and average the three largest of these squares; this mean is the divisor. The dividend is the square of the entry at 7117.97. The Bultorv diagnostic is 0.021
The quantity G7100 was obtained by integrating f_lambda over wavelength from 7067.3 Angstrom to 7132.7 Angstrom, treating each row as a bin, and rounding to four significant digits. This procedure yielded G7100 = 1067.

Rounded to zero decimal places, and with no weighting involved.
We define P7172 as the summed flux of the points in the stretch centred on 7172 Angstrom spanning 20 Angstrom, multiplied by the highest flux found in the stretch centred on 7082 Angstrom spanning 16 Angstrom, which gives 1575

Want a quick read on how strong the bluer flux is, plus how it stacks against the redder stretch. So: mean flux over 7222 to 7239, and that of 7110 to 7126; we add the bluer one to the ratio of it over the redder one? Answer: 17.3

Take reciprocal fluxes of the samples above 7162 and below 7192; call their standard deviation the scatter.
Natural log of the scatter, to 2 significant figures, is -8.9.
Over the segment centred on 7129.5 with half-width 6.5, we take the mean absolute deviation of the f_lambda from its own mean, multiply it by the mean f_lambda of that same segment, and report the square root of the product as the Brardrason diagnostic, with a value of 1.2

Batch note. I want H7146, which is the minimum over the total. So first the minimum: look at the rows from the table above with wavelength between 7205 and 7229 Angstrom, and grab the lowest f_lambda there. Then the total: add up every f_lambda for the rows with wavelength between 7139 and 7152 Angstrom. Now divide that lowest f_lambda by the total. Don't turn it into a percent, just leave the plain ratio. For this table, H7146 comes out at 0.244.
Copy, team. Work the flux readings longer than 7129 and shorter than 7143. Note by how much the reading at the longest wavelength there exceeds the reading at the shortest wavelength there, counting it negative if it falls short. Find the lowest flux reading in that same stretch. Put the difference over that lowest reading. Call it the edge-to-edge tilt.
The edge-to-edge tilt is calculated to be -0.004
